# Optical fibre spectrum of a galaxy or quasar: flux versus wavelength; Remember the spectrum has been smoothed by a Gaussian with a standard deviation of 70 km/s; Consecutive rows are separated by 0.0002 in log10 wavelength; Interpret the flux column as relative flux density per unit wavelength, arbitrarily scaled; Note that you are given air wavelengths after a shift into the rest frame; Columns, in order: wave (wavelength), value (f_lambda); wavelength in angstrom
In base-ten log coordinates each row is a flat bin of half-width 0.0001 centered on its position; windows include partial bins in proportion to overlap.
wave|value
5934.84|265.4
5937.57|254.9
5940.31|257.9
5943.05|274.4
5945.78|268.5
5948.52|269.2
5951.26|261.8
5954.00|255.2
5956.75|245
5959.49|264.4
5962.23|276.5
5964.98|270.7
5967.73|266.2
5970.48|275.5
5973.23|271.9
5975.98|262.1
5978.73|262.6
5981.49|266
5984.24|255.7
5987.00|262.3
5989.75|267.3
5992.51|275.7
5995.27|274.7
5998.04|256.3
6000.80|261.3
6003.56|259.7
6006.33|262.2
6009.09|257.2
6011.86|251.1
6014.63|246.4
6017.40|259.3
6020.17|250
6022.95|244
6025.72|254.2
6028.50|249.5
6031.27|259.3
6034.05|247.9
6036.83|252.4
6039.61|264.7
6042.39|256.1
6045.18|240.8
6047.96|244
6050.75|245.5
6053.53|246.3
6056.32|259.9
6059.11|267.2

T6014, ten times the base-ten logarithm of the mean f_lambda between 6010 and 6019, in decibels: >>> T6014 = 24.0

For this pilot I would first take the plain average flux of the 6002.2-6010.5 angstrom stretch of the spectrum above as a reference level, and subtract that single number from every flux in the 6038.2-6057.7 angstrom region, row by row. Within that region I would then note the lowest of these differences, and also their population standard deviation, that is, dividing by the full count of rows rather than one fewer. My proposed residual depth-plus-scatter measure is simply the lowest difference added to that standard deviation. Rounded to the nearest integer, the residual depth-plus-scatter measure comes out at -10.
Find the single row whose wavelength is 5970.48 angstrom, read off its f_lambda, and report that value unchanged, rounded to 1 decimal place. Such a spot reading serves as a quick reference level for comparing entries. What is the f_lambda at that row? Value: 275.5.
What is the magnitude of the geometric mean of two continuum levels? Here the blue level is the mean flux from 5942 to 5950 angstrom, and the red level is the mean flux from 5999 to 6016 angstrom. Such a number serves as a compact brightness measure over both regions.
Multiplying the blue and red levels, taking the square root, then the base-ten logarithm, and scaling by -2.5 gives -6.052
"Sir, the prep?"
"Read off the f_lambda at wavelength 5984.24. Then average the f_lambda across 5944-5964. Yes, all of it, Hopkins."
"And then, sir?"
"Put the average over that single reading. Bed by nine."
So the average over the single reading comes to 1.03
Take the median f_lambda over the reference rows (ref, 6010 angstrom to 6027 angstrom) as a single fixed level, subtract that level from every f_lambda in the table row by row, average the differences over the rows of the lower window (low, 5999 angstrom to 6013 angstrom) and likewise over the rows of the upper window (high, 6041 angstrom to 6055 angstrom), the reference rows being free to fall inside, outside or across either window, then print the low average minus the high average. 12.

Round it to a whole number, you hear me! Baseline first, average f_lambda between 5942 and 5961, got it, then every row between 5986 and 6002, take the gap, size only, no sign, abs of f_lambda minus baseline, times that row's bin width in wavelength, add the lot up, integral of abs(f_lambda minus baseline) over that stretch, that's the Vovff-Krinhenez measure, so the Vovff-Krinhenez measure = 104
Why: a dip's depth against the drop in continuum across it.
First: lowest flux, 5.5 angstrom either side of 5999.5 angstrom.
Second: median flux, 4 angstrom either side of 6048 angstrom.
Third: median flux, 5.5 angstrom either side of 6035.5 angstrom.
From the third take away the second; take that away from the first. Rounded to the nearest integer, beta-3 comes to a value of 244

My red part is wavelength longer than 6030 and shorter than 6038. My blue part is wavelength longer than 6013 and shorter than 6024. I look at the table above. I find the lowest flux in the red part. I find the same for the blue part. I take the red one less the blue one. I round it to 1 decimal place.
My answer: 3.9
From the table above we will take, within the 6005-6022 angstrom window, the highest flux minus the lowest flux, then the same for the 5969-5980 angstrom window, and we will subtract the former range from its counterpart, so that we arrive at -2.4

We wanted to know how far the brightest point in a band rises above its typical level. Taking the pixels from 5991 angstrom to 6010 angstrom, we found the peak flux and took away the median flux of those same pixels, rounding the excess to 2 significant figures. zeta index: 14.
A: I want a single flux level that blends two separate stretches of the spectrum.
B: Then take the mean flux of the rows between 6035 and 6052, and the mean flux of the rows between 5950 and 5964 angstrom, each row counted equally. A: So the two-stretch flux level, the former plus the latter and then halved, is 256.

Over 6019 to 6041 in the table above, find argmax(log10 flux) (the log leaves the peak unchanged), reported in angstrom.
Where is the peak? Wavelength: 6039.61 angstrom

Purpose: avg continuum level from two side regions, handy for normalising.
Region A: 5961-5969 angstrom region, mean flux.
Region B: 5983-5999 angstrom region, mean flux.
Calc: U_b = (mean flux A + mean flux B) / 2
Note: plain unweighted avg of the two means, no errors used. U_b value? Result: 268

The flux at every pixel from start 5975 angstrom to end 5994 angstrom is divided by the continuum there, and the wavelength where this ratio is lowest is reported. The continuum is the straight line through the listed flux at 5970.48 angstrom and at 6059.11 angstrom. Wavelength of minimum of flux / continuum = 5984.24 angstrom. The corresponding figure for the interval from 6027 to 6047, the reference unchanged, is 6045.18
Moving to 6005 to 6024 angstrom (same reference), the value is 6022.95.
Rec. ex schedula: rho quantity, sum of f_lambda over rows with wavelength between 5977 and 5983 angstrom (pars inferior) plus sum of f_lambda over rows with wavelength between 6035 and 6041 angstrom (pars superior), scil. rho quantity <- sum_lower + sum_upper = 1046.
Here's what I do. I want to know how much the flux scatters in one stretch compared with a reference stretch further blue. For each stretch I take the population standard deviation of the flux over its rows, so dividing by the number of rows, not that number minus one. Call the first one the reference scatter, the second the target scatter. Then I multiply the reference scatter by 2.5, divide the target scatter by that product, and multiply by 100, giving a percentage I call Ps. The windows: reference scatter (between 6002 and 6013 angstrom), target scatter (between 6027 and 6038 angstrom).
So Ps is 42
